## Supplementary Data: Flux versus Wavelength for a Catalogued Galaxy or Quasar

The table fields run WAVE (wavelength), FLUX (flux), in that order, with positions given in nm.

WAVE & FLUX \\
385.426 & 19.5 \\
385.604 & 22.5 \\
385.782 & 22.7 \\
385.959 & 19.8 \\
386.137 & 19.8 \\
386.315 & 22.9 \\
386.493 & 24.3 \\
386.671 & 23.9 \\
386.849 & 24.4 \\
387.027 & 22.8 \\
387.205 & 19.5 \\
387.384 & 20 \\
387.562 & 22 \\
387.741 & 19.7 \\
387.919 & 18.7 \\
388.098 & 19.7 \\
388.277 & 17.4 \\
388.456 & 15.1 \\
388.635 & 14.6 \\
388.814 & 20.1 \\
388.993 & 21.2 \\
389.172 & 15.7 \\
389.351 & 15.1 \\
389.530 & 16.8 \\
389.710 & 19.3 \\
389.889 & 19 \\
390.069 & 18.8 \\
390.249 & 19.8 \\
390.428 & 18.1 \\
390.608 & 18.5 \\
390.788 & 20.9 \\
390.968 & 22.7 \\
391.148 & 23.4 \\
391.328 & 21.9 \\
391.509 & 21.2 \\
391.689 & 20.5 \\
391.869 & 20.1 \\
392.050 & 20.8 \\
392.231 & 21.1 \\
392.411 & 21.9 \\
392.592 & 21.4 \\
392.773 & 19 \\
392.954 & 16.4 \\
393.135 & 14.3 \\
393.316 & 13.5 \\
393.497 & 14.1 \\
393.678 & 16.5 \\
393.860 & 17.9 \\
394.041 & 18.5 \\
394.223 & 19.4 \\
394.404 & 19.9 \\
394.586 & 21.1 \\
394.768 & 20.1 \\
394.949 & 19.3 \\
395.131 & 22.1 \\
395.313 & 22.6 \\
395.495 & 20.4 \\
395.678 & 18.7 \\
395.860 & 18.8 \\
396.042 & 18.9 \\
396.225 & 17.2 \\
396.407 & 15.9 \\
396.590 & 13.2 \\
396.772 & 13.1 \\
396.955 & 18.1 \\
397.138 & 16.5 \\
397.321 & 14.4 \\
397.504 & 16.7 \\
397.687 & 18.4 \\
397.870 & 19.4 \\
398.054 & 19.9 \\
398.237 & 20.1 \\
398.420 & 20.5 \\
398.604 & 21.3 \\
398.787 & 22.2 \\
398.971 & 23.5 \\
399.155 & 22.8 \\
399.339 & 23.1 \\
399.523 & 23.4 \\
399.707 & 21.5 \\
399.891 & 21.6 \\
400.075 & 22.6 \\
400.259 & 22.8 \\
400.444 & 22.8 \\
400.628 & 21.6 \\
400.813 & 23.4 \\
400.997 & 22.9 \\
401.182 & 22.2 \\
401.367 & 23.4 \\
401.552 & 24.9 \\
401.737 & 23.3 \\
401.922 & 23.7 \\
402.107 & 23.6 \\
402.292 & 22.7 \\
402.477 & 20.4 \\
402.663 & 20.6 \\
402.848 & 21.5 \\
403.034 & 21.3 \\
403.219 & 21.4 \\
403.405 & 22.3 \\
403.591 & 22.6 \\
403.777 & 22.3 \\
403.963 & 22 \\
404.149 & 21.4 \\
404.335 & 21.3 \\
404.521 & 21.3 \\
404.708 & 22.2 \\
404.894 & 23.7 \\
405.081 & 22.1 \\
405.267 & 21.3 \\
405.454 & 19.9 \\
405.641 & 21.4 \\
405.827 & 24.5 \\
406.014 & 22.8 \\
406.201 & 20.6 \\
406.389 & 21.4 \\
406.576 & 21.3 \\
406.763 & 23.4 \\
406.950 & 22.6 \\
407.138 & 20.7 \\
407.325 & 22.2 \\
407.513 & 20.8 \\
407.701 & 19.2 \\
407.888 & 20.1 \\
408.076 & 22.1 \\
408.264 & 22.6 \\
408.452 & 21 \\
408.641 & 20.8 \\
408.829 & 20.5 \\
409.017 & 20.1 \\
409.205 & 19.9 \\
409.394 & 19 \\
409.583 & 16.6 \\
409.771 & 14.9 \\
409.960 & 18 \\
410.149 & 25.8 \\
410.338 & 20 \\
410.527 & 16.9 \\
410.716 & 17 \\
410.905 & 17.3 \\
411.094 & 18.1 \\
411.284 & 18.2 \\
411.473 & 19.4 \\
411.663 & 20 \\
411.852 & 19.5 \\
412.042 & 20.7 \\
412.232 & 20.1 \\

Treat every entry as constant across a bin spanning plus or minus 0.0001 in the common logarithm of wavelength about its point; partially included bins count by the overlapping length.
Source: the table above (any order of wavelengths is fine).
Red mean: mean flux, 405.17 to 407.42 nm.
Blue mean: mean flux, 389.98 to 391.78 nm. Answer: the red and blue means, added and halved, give 21.2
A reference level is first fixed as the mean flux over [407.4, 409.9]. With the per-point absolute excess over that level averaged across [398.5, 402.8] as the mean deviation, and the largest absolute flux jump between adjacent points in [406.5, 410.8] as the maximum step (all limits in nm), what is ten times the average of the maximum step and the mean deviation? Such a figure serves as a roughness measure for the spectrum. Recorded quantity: 53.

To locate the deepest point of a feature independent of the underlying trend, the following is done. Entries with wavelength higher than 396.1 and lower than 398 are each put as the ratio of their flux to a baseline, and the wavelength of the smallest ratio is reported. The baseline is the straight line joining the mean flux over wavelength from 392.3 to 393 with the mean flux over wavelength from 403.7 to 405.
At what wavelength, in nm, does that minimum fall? 396.772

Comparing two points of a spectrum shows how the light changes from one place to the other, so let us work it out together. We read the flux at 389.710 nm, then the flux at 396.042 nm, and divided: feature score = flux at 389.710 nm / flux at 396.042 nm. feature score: 1.02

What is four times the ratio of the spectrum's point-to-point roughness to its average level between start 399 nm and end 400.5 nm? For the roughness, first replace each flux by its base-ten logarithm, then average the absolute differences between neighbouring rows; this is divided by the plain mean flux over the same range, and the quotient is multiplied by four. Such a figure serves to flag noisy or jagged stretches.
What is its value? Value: 0.0019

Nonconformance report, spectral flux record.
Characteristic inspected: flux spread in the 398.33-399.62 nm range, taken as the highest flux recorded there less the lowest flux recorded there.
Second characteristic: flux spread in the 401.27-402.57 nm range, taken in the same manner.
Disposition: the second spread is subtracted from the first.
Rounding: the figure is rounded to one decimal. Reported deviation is -1.5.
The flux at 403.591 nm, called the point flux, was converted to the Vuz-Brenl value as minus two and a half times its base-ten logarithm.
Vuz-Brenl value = -3.39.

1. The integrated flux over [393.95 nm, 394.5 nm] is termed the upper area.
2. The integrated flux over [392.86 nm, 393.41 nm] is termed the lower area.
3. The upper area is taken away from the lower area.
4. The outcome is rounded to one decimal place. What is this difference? -2.5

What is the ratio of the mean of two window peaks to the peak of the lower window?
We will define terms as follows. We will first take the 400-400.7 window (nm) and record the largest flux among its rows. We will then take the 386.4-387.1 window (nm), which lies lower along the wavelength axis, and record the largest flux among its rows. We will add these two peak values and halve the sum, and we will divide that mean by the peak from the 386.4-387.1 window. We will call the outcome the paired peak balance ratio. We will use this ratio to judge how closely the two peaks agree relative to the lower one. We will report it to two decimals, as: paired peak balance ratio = 0.97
